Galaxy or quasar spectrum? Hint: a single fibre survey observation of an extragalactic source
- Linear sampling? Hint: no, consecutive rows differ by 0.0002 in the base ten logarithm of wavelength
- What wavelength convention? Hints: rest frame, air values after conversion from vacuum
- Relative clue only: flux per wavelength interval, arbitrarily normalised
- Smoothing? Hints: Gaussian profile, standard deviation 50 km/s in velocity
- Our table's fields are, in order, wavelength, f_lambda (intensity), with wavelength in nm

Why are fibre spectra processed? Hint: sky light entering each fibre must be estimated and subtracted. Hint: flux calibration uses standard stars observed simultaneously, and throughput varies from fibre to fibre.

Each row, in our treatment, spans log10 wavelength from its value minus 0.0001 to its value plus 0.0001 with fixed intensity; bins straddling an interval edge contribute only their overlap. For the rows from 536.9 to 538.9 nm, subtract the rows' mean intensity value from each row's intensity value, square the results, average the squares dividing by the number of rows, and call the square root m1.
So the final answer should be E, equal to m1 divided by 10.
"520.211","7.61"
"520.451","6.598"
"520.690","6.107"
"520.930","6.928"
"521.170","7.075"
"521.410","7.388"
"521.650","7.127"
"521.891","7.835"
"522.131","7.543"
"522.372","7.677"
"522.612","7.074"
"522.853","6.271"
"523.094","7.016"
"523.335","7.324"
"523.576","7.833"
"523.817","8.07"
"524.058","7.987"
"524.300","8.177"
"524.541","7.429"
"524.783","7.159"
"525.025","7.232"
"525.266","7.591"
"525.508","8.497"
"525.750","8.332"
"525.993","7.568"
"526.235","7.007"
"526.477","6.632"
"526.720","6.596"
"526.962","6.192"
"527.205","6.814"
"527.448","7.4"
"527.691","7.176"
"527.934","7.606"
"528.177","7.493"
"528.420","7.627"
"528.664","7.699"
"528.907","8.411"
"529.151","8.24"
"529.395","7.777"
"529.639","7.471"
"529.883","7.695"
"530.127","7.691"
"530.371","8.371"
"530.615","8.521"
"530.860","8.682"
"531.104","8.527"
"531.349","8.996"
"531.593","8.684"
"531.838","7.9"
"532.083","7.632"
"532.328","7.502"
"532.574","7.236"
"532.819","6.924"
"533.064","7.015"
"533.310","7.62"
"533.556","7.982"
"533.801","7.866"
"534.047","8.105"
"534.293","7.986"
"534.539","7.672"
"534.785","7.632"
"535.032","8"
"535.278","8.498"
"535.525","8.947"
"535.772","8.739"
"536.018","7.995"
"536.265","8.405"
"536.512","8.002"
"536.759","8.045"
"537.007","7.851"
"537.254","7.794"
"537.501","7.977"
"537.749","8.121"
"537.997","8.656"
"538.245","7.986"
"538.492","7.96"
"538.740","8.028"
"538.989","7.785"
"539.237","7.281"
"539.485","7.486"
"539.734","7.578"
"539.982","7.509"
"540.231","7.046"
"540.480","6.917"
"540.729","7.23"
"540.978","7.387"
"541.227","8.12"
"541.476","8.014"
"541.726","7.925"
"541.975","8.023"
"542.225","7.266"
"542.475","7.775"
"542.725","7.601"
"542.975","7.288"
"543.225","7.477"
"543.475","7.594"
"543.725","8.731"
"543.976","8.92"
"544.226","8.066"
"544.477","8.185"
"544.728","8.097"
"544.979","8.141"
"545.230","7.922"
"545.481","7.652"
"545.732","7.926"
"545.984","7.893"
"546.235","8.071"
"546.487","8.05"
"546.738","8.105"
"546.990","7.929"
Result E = 0.02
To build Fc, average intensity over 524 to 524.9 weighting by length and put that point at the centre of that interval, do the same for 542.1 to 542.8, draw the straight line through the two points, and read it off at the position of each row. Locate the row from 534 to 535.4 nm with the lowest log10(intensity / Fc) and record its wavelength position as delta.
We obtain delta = 534.785 nm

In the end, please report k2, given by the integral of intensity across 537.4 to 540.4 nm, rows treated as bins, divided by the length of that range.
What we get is 7.77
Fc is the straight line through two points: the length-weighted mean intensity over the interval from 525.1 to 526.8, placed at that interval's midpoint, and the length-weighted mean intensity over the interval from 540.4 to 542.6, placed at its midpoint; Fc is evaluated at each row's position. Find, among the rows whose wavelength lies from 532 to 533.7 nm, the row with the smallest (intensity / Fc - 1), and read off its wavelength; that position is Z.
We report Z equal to 532.819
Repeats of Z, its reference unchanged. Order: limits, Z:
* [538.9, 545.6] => 540.480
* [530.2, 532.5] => 532.328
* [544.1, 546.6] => 545.481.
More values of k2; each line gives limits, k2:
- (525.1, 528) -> 7.28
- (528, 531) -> 7.97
